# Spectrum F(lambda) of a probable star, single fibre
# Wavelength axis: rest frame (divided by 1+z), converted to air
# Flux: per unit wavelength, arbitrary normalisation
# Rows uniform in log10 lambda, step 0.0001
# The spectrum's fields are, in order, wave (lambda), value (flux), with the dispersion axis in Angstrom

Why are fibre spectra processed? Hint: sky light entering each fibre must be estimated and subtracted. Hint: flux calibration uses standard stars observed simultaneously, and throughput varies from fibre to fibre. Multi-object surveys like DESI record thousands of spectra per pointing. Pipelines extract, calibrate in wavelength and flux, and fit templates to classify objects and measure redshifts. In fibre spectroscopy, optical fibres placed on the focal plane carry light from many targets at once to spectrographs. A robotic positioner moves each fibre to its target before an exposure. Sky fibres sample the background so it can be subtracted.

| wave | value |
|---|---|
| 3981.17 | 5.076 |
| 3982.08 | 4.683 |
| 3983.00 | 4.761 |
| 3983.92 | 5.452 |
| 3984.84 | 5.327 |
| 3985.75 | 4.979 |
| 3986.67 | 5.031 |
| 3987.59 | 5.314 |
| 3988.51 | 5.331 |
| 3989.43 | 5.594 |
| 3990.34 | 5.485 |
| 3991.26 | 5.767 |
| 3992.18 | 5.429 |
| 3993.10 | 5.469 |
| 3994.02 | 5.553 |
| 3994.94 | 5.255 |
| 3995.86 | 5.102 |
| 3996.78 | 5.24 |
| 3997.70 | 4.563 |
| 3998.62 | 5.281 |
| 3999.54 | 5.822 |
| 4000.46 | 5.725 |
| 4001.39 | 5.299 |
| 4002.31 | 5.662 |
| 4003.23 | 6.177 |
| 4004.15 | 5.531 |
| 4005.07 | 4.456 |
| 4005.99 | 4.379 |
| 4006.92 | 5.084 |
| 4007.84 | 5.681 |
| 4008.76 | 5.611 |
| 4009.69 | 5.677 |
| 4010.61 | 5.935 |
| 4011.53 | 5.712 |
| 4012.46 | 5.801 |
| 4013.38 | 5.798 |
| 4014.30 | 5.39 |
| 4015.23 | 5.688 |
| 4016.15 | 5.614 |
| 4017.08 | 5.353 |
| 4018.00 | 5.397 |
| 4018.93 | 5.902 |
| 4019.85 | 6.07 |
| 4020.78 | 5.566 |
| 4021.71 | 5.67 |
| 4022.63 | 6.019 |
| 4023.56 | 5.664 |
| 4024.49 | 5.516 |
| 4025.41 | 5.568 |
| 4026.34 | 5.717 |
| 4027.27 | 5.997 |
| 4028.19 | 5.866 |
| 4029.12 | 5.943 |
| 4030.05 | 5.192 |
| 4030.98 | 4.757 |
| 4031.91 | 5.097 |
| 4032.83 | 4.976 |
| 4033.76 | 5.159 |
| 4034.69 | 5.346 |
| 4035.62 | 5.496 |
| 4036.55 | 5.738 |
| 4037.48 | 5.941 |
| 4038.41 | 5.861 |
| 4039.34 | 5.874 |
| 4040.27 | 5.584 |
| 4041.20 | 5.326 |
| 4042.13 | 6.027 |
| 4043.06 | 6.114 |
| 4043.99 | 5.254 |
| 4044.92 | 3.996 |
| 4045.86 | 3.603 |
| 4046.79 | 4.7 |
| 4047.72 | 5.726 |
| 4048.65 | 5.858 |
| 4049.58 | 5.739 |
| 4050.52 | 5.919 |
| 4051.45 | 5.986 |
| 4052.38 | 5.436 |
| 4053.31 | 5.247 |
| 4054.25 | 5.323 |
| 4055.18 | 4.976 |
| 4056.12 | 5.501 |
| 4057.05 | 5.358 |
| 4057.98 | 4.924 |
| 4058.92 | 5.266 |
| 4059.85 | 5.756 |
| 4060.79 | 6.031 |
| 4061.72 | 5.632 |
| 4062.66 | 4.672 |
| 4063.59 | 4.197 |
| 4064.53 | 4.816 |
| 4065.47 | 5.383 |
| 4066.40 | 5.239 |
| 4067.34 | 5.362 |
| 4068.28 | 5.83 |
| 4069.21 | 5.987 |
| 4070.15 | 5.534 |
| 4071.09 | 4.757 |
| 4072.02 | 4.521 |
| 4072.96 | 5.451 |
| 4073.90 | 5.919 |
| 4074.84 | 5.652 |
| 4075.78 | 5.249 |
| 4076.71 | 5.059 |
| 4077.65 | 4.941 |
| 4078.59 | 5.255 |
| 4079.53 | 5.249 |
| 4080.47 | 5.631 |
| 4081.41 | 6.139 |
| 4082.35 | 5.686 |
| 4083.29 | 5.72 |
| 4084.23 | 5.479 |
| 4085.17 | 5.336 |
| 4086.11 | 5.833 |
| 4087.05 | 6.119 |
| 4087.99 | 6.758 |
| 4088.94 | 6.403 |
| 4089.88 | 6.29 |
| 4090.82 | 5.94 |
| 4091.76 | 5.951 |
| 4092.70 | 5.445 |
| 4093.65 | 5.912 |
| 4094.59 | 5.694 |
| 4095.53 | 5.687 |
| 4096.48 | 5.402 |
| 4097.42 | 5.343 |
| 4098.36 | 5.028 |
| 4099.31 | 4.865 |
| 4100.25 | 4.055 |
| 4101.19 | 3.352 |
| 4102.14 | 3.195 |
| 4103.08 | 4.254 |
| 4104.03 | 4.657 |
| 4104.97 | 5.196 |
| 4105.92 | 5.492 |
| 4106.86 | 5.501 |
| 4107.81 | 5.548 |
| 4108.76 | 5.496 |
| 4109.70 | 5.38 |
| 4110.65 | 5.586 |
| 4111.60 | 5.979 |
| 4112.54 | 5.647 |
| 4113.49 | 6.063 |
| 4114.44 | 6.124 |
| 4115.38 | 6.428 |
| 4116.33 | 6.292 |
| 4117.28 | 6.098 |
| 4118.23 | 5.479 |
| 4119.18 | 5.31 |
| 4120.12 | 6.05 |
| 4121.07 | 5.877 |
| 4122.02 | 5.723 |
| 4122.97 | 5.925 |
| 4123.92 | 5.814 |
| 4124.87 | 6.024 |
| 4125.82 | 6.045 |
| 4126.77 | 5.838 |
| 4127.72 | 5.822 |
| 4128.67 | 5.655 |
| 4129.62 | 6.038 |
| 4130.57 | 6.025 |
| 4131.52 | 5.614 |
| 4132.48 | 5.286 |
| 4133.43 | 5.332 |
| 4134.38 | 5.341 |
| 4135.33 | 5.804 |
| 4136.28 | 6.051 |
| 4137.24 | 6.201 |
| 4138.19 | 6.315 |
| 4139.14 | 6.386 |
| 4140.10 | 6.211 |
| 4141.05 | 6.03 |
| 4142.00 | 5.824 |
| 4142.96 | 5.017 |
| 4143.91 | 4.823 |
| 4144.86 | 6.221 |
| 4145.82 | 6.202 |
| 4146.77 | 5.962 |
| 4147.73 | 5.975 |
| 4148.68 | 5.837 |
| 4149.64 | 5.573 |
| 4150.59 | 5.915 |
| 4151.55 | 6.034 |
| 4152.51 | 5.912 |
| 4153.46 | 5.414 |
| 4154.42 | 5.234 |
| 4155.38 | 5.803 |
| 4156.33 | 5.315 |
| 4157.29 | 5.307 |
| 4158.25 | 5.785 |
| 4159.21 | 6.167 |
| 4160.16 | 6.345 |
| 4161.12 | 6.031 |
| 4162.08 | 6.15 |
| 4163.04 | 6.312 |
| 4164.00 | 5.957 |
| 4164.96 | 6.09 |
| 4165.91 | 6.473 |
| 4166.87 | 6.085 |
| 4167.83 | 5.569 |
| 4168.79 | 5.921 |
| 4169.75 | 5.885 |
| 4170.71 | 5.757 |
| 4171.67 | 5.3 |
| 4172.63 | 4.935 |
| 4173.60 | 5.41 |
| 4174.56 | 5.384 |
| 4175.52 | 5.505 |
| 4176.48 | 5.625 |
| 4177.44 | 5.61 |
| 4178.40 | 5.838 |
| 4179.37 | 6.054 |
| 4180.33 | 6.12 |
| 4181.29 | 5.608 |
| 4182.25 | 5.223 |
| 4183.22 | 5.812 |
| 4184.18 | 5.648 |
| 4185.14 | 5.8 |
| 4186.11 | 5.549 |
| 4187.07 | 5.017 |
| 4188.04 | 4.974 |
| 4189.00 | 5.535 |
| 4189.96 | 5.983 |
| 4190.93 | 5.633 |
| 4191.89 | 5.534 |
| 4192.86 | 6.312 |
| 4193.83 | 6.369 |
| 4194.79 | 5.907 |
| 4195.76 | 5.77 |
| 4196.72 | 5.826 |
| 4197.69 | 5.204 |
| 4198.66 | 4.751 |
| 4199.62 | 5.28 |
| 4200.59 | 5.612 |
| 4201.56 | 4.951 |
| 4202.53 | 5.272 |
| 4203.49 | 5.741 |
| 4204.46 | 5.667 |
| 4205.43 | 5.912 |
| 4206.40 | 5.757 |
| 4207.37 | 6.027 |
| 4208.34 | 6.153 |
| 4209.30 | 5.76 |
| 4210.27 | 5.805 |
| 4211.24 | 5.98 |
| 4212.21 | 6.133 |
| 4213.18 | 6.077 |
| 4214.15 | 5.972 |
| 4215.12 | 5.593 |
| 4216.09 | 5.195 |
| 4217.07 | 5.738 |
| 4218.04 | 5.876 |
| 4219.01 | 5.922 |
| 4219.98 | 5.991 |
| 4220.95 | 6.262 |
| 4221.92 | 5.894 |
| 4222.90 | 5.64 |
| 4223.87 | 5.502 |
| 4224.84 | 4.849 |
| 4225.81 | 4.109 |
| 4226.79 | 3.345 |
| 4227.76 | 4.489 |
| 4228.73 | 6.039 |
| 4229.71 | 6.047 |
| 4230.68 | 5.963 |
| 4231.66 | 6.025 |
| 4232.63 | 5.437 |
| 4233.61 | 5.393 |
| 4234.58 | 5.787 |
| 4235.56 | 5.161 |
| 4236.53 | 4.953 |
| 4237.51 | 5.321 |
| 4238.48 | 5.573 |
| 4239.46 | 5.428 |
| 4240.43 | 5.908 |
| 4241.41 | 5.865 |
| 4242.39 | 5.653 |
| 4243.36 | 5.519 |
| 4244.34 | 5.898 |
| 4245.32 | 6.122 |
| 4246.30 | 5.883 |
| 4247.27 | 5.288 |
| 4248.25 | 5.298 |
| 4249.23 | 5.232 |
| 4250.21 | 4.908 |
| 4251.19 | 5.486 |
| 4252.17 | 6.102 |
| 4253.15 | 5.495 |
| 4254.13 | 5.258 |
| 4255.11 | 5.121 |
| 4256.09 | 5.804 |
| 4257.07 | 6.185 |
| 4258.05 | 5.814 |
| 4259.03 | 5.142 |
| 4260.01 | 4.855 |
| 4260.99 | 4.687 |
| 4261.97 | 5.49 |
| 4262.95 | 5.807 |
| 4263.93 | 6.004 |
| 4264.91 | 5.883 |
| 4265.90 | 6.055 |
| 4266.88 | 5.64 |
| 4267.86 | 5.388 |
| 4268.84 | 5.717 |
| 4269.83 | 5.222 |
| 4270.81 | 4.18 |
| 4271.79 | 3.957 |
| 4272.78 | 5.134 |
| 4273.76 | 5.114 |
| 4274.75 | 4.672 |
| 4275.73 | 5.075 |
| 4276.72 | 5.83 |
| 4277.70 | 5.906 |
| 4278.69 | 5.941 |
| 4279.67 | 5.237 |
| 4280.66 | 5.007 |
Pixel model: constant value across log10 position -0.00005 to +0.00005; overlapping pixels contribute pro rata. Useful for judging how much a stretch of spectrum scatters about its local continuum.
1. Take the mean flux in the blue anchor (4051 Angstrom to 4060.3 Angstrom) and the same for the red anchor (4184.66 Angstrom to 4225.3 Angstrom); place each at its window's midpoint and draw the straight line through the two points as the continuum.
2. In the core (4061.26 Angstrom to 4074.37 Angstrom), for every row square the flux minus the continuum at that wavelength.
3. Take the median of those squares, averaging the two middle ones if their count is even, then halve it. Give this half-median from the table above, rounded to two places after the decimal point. 0.11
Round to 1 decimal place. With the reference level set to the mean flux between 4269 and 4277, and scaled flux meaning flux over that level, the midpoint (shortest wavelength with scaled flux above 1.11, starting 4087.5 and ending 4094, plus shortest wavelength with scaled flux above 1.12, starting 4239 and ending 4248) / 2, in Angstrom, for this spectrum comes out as 4164.2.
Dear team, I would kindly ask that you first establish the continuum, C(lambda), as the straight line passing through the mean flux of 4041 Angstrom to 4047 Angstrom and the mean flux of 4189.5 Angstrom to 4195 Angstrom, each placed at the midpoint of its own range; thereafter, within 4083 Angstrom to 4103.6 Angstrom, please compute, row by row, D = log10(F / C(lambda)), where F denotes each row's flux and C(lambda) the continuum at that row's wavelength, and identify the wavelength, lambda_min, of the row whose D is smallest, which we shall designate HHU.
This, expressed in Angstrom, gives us 4102.14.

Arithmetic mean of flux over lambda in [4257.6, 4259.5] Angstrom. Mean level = 5.48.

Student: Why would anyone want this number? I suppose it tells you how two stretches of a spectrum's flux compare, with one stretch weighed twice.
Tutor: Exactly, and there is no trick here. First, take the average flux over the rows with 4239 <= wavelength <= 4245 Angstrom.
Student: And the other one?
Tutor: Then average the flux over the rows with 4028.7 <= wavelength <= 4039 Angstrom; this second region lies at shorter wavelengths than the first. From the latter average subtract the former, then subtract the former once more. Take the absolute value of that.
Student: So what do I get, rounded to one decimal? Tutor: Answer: 6.0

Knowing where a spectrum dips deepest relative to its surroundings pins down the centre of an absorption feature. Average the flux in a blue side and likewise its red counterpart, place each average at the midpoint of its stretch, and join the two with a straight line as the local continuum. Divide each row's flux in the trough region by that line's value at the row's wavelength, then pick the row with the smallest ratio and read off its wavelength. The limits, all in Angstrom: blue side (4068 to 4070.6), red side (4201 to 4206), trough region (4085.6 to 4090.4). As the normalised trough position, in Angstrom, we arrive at 4086.11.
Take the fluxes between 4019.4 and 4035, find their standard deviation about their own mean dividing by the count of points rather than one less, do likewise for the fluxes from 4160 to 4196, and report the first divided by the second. 1.00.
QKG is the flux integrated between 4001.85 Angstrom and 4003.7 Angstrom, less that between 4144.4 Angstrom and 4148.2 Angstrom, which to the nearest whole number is -12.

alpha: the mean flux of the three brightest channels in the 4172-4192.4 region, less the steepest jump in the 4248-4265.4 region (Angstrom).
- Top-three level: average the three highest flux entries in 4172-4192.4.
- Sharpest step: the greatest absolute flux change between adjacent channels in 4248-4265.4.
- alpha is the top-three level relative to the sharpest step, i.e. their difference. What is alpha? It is 5.25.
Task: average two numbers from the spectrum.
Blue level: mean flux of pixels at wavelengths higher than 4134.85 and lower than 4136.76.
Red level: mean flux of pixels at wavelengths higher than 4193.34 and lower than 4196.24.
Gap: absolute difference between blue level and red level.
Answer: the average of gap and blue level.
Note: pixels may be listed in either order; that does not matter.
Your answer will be 3.01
